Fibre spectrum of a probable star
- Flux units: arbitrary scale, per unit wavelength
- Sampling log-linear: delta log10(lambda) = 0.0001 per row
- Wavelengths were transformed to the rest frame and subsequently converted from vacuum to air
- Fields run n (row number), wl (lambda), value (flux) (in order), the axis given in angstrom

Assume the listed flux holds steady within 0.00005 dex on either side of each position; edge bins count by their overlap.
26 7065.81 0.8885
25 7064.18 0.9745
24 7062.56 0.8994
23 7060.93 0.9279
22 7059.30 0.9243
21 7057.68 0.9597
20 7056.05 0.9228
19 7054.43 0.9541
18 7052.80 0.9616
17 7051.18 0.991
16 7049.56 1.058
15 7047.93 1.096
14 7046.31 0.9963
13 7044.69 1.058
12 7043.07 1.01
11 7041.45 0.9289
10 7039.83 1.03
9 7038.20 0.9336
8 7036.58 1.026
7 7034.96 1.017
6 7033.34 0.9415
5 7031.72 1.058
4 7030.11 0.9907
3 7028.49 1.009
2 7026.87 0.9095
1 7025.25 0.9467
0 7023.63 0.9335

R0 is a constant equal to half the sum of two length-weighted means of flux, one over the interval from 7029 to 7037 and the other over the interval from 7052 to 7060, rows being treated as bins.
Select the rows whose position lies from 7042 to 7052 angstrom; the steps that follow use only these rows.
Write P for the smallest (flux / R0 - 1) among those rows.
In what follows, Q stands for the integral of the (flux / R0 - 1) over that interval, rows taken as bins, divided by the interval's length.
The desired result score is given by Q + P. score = 0.07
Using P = 0.02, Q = 0.058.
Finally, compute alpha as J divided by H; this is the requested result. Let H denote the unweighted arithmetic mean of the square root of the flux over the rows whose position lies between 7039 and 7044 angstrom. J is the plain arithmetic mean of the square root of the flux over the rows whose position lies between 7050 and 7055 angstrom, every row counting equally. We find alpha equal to 0.99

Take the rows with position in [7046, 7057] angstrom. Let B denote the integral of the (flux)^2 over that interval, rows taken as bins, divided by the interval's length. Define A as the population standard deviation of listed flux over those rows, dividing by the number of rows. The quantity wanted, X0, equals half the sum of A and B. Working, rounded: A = 0.056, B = 0.996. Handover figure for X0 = 0.526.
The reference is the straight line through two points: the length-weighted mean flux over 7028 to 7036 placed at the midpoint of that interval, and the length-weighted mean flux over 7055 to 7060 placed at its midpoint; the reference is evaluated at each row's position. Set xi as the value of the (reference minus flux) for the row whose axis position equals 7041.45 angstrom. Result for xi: 0.05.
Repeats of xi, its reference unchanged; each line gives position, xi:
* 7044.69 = -0.09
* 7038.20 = 0.05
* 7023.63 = 0.09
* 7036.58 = -0.03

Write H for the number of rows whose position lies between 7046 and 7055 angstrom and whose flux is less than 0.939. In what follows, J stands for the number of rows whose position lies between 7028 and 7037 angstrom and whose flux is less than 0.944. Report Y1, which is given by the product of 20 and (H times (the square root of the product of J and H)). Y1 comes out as 0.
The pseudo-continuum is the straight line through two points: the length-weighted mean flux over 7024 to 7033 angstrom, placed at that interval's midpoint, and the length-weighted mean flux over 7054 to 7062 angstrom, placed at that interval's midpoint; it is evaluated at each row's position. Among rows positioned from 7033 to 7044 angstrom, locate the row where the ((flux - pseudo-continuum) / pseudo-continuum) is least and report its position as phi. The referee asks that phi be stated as 7041.45 angstrom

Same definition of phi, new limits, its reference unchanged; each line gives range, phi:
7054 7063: 7062.56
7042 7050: 7046.31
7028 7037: 7033.34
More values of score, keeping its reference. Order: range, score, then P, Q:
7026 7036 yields -0.05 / -0.07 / 0.013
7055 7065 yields -0.12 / -0.08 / -0.041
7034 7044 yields -0.03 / -0.05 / 0.016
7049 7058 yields -0.06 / -0.05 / -0.003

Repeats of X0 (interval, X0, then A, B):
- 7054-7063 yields 0.444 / 0.020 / 0.868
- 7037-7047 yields 0.519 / 0.047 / 0.990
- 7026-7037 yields 0.517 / 0.047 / 0.986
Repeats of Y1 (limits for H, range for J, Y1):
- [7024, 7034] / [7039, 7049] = 20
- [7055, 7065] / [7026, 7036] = 226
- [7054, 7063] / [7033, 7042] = 277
